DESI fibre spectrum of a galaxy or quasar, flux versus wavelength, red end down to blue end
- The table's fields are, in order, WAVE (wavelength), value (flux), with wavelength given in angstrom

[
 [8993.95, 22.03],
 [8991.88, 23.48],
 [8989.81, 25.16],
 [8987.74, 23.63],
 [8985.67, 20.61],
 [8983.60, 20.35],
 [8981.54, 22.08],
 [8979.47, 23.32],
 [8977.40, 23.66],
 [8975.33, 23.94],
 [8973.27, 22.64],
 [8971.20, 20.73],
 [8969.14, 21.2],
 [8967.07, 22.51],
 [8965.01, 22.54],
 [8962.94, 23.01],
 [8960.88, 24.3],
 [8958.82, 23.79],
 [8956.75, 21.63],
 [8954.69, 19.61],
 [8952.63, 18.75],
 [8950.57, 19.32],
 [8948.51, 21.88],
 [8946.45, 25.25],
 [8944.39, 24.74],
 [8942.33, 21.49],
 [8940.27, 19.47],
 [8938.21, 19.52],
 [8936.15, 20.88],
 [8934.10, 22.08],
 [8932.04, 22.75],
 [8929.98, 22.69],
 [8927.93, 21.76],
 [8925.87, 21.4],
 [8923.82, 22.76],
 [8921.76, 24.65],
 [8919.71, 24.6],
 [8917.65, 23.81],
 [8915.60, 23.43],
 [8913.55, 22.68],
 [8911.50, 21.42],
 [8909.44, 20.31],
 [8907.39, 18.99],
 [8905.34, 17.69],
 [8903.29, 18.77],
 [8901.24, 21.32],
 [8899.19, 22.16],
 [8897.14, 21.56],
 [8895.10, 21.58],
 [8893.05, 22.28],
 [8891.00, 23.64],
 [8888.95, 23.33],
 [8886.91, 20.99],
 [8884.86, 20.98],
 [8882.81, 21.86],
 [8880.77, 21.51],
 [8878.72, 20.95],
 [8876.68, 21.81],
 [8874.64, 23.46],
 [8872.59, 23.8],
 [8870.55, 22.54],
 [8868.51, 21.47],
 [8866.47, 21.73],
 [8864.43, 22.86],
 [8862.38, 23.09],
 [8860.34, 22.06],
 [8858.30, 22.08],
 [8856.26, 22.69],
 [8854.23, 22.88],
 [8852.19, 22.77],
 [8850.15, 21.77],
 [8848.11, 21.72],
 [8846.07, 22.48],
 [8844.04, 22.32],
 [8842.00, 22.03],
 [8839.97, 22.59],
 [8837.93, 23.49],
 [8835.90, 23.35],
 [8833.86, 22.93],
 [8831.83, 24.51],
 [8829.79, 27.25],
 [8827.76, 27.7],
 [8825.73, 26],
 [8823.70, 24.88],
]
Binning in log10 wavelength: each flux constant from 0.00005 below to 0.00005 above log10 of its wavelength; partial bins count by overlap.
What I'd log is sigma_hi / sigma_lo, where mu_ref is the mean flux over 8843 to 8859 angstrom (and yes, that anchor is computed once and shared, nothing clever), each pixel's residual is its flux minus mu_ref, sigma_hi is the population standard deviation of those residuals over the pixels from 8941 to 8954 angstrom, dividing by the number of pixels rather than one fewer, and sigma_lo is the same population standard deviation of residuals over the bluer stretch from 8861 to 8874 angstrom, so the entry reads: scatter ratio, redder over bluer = 3.1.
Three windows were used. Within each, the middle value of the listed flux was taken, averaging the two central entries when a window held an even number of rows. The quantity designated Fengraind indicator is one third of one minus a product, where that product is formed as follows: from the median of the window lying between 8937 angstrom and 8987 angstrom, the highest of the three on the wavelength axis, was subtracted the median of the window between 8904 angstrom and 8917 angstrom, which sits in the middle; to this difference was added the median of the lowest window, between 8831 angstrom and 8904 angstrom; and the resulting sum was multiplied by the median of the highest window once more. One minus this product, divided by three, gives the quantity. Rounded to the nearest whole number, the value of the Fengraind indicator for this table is -171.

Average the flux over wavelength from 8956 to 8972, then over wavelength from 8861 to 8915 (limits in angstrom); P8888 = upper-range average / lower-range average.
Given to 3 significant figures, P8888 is 1.04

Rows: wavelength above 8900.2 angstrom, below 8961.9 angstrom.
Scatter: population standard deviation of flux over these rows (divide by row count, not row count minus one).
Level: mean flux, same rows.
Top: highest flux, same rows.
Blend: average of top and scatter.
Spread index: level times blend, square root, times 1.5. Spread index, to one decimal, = 25.8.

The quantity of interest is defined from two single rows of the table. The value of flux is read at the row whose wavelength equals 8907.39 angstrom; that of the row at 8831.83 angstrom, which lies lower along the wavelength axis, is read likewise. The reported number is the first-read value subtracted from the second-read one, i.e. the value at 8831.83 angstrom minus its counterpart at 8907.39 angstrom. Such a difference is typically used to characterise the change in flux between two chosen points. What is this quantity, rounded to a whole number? 6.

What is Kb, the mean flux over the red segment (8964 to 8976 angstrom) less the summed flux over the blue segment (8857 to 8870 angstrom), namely -111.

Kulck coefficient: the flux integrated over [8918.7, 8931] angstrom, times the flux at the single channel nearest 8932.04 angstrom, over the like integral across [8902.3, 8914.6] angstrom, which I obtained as 26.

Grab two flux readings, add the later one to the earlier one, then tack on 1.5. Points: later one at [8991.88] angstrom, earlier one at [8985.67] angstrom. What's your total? 45.6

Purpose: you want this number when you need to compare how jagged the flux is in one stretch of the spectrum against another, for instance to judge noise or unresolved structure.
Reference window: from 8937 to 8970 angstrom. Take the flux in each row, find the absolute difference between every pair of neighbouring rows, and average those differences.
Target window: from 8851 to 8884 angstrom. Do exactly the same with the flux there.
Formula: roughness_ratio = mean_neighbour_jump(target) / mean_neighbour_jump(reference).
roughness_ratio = 0.46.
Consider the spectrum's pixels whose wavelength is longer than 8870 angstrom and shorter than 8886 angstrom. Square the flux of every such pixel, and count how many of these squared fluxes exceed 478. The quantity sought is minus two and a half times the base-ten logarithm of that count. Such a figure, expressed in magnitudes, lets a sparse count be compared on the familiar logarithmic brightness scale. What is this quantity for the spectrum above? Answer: -1.19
